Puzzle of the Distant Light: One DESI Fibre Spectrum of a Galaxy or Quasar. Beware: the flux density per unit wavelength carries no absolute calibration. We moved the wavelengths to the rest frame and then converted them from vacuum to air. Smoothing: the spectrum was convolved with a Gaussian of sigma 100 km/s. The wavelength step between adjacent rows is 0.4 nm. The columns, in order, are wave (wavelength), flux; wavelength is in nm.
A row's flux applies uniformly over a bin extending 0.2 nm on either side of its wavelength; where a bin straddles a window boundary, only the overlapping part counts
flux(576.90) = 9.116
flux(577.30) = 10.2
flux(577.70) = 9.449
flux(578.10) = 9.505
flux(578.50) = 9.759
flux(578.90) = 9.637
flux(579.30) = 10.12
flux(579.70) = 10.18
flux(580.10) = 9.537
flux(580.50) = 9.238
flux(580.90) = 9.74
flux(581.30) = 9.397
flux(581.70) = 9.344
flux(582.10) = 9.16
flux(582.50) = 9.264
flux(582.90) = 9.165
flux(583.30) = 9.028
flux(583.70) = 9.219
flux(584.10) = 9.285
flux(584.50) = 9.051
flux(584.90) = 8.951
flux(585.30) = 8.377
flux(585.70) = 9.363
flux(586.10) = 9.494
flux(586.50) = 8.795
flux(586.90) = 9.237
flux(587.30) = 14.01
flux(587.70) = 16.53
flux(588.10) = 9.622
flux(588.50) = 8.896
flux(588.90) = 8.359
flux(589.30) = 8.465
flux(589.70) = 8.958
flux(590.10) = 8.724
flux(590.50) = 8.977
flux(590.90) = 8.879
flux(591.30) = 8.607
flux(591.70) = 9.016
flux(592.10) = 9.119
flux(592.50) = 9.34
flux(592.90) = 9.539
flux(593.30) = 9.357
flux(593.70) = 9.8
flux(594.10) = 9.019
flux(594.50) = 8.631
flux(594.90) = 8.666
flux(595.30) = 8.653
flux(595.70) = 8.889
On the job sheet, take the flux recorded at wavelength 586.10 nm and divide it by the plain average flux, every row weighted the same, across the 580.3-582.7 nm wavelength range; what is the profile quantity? 1.01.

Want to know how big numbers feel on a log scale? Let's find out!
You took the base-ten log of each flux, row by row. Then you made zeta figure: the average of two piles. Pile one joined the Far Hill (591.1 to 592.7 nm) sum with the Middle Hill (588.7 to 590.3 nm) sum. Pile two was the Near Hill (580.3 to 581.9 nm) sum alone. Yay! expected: 5.73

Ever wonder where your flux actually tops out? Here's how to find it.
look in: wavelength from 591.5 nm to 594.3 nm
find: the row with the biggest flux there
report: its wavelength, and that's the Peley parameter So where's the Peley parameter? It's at 593.70 nm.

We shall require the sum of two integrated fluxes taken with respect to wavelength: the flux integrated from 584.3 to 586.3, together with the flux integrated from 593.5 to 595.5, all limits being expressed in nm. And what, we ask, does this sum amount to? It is 36.0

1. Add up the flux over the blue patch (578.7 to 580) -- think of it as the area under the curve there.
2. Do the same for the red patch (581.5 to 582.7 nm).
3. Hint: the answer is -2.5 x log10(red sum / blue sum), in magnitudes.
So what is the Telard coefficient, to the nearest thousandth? 0.082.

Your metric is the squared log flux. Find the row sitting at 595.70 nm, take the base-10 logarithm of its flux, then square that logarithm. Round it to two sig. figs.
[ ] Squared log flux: 0.90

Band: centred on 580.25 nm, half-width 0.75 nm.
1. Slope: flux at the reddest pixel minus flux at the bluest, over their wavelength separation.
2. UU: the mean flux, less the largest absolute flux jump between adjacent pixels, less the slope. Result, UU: 9.4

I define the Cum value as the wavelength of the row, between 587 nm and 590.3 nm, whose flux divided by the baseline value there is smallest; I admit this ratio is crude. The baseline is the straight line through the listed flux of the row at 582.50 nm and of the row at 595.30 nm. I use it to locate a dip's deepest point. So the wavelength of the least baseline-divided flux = 588.90 nm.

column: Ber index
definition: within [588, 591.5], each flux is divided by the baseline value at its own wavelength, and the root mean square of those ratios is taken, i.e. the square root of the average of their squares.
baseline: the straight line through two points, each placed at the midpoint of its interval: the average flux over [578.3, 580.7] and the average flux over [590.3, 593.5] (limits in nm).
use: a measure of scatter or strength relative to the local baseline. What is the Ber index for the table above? 0.959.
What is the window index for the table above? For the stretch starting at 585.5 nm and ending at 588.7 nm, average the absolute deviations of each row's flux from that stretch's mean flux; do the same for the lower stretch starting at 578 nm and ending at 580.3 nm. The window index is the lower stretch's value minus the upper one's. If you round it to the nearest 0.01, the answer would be -2.02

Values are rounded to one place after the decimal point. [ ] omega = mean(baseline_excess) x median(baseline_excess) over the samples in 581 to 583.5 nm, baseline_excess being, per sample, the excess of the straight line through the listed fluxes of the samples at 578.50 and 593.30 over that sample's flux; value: 0.2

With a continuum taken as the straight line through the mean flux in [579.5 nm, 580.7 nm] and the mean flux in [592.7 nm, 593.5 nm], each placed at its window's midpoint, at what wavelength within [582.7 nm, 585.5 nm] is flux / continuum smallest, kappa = 585.30 nm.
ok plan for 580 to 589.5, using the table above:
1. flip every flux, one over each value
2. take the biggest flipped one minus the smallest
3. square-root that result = 0.24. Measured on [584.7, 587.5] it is 0.22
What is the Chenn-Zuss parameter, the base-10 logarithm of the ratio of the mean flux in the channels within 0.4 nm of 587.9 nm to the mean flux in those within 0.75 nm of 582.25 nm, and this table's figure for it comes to 0.15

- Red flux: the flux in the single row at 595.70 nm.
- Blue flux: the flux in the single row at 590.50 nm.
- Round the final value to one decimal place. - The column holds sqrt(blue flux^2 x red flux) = 26.8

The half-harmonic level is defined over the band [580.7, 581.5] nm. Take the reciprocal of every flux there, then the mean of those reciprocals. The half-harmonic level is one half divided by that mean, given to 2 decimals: 4.78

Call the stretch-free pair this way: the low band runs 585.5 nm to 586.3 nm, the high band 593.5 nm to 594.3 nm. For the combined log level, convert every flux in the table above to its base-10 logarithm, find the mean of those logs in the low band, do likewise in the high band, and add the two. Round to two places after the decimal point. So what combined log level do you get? 1.95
